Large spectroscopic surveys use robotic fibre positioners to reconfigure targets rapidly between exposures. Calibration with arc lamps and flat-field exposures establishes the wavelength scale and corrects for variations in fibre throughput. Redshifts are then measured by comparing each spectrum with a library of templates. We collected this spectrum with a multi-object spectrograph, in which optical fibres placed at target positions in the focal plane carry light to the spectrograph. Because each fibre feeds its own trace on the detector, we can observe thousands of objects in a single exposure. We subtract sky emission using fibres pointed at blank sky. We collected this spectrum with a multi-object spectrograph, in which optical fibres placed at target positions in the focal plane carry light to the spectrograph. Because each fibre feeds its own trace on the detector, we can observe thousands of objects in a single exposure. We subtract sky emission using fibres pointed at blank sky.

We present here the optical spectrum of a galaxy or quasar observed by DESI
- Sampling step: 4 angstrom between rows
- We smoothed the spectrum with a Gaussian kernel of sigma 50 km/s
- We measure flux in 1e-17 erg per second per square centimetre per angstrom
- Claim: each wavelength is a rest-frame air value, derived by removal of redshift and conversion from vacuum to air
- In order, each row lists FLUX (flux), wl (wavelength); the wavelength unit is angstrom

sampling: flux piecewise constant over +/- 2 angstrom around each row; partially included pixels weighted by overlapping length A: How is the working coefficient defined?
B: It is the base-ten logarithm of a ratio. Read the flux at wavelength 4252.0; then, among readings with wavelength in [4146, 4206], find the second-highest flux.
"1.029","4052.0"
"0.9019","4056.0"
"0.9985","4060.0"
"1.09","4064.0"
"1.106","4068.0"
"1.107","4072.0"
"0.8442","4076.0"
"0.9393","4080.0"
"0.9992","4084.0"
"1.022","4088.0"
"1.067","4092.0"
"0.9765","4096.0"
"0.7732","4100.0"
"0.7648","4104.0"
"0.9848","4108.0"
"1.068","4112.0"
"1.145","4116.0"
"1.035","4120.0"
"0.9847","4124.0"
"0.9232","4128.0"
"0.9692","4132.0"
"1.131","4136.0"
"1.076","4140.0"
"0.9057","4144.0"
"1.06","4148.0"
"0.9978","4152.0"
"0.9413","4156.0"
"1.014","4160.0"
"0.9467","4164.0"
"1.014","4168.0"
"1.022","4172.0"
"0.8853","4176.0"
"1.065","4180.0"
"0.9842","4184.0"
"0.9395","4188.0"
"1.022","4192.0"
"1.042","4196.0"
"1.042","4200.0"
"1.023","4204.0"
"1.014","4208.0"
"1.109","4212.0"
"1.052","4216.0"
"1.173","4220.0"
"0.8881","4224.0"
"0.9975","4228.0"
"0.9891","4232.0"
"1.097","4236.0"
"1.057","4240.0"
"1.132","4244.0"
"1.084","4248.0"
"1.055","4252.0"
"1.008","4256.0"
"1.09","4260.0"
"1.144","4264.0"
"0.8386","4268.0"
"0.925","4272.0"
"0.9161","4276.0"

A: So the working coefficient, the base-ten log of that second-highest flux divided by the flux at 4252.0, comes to 0.00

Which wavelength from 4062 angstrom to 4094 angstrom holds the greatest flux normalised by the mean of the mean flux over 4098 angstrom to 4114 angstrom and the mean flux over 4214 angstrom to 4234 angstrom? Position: 4072.0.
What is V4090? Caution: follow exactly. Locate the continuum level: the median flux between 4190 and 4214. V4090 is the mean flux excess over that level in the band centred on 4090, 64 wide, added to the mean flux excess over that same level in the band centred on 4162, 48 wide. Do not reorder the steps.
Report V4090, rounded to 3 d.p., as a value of -0.077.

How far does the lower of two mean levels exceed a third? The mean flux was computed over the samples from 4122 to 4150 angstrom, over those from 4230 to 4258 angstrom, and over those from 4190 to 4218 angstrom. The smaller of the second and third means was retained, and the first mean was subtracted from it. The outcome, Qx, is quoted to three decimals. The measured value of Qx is 0.036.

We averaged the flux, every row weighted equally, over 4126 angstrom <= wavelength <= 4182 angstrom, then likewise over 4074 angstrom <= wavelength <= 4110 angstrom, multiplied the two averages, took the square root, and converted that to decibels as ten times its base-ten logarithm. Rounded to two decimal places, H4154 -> -0.16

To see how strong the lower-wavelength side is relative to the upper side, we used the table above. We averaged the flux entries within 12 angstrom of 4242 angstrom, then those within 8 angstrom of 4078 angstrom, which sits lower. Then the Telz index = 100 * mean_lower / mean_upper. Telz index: 91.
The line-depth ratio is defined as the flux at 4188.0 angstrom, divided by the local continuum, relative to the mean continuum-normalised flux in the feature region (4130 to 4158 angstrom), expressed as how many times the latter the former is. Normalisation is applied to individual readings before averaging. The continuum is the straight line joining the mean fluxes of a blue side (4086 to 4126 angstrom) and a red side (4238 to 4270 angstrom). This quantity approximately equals 0.91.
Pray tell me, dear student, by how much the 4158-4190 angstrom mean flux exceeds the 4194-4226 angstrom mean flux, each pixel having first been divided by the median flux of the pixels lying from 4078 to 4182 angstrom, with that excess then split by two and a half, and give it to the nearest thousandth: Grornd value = -0.024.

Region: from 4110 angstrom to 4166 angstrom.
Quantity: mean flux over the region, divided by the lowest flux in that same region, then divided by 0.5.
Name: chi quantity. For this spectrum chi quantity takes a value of 2.24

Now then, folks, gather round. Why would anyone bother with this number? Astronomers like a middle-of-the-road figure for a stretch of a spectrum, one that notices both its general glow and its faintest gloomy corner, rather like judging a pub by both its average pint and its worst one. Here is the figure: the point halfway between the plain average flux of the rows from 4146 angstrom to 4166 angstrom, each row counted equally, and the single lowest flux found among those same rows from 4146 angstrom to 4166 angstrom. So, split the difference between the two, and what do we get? 0.97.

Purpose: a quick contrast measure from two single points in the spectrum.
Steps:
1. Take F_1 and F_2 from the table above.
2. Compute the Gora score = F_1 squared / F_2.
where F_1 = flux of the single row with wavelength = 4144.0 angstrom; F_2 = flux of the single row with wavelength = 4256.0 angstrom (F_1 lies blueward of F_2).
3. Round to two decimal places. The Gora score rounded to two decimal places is 0.81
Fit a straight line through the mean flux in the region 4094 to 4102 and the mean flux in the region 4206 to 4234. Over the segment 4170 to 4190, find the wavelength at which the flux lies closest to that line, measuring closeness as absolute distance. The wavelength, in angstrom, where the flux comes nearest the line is 4184.0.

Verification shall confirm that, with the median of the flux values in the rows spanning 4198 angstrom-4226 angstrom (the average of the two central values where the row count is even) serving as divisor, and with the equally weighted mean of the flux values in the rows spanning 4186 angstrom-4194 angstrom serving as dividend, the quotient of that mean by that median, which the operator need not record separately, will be 0.94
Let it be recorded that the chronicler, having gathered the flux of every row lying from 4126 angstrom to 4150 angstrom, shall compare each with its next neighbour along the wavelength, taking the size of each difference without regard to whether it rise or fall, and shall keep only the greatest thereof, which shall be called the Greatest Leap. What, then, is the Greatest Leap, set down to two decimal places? 0.17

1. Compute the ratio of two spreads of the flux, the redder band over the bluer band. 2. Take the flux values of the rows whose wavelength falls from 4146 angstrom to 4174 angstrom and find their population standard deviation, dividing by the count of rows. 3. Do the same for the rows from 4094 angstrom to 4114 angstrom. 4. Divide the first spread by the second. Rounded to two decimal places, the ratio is 0.32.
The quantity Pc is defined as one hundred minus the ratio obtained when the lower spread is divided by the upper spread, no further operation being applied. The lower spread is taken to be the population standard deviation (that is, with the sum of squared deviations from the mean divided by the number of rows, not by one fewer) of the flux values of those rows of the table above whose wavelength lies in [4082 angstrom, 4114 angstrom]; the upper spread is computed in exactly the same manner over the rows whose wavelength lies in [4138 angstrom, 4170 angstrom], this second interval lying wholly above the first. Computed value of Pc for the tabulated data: 98.0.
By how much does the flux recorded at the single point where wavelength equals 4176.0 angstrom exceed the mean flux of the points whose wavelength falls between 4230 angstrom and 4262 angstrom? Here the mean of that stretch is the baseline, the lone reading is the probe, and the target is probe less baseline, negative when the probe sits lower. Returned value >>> -0.18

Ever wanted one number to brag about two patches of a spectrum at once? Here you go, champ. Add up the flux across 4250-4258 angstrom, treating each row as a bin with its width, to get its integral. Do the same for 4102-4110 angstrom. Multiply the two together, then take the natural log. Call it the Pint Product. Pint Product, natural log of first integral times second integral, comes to 4.06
